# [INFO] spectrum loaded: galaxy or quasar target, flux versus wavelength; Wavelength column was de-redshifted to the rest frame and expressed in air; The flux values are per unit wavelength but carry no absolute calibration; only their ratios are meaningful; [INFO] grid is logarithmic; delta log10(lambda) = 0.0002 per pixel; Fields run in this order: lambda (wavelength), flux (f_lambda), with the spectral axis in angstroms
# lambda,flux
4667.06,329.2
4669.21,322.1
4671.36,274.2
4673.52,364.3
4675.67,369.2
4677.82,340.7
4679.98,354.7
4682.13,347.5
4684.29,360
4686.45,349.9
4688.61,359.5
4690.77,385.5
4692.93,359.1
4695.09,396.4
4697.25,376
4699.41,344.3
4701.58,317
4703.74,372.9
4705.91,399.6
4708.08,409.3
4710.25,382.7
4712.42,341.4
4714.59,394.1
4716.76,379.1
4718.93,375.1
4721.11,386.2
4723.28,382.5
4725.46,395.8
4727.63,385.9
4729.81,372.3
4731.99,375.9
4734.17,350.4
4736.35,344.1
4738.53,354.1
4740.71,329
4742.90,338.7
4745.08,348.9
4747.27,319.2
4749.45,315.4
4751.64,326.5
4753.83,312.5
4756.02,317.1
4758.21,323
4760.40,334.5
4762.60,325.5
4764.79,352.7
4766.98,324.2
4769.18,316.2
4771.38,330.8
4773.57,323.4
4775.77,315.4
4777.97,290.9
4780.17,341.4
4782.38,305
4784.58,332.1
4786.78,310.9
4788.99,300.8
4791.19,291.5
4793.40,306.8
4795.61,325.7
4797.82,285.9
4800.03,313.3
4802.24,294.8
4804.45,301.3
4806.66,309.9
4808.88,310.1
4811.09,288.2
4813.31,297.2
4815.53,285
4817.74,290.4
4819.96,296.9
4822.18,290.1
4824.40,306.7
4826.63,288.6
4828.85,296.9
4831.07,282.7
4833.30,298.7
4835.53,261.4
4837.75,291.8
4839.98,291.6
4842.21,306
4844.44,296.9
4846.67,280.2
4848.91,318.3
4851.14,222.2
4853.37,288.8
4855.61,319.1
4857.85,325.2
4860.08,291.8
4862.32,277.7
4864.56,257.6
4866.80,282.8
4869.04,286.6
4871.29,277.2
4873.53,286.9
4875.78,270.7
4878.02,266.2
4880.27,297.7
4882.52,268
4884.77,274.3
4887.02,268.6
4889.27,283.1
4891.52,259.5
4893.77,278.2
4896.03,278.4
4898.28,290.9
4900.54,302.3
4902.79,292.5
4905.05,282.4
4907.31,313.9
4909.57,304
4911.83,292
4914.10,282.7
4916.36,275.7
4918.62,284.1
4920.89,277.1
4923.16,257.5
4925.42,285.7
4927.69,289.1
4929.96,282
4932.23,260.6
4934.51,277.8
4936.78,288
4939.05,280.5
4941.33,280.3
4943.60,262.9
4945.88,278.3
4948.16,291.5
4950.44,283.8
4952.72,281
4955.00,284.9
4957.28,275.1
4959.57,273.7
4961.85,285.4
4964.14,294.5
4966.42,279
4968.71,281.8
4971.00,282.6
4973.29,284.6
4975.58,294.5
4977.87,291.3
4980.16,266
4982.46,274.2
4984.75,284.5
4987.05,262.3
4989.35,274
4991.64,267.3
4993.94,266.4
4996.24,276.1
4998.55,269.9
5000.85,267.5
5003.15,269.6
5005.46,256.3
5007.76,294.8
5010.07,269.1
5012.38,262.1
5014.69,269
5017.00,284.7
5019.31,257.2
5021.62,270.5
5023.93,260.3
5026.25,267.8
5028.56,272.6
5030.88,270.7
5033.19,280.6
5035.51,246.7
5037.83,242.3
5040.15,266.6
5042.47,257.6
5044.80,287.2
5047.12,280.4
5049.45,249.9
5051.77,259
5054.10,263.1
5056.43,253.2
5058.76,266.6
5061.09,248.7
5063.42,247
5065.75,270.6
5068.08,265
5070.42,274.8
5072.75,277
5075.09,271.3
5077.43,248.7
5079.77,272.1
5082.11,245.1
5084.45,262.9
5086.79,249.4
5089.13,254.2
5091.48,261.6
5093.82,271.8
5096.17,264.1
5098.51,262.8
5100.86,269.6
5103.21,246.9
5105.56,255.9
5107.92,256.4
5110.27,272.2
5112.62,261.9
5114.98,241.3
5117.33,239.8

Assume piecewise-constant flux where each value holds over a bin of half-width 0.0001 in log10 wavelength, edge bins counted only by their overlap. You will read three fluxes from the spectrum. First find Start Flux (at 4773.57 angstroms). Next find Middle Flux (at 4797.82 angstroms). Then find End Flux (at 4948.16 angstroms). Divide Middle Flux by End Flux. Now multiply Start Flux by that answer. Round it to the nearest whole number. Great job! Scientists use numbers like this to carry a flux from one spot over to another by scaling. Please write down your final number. 317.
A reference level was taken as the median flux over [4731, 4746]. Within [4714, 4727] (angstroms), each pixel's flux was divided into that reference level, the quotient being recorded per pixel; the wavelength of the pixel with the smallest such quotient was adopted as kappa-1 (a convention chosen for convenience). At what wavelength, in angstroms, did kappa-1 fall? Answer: 4725.46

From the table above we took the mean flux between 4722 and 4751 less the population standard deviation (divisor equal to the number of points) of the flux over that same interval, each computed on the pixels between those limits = 330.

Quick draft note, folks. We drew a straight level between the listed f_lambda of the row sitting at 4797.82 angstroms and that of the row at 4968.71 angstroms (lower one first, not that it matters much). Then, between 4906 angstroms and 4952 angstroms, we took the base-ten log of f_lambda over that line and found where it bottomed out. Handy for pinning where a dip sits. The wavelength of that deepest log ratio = 4923.16 angstroms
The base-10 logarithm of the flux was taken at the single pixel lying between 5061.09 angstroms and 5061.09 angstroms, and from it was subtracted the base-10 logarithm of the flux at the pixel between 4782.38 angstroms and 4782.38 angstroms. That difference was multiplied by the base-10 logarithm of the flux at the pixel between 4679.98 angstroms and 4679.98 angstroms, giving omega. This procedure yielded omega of -0.23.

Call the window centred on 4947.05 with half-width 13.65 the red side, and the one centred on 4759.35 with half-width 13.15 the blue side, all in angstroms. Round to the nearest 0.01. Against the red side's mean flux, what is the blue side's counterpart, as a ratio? 1.16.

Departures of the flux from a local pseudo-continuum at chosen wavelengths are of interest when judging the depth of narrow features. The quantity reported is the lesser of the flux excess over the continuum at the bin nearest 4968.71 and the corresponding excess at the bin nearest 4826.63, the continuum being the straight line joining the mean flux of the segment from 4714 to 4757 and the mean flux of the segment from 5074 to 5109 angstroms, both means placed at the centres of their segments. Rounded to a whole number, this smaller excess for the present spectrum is -42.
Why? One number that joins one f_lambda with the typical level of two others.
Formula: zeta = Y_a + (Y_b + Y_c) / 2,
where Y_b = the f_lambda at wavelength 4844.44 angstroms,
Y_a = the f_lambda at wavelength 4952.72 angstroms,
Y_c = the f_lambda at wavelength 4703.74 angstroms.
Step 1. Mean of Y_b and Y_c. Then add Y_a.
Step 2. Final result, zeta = 616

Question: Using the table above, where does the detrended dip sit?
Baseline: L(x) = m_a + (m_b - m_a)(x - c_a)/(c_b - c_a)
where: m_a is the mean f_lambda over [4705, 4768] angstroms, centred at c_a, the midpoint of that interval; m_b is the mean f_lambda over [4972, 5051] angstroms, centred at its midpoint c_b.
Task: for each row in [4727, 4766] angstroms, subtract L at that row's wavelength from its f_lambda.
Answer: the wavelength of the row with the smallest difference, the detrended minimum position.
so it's 4753.83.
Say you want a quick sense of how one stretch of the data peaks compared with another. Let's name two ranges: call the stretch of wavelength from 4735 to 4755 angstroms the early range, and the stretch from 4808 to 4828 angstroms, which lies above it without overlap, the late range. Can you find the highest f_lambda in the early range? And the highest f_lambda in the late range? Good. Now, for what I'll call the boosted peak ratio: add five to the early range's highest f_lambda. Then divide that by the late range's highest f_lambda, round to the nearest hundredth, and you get 1.16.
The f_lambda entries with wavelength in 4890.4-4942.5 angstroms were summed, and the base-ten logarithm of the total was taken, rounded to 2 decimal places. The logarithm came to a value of 3.81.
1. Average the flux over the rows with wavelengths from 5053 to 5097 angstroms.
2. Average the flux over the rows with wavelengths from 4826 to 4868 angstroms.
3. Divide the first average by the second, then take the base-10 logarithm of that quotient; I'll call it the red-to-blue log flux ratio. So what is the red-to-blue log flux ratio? -0.043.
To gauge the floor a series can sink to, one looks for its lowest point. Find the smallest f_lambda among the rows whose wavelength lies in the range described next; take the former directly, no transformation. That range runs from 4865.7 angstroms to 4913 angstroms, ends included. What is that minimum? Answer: 259.5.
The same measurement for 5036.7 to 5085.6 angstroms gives 242.3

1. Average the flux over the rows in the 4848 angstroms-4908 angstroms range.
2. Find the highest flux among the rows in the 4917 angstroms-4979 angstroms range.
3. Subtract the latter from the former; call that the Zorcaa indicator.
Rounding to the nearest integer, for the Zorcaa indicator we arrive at -11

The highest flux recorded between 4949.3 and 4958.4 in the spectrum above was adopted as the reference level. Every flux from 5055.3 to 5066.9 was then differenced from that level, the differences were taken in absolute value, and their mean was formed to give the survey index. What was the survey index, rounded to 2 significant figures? 28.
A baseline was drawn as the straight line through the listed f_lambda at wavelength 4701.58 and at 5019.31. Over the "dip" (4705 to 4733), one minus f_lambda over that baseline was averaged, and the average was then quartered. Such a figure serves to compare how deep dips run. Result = -0.055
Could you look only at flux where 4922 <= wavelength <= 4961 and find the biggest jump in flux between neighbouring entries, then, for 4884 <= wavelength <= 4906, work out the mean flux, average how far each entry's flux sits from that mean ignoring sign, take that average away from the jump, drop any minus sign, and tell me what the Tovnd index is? 19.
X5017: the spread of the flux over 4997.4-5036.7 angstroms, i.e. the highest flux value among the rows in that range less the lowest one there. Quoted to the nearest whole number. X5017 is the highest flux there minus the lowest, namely 48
